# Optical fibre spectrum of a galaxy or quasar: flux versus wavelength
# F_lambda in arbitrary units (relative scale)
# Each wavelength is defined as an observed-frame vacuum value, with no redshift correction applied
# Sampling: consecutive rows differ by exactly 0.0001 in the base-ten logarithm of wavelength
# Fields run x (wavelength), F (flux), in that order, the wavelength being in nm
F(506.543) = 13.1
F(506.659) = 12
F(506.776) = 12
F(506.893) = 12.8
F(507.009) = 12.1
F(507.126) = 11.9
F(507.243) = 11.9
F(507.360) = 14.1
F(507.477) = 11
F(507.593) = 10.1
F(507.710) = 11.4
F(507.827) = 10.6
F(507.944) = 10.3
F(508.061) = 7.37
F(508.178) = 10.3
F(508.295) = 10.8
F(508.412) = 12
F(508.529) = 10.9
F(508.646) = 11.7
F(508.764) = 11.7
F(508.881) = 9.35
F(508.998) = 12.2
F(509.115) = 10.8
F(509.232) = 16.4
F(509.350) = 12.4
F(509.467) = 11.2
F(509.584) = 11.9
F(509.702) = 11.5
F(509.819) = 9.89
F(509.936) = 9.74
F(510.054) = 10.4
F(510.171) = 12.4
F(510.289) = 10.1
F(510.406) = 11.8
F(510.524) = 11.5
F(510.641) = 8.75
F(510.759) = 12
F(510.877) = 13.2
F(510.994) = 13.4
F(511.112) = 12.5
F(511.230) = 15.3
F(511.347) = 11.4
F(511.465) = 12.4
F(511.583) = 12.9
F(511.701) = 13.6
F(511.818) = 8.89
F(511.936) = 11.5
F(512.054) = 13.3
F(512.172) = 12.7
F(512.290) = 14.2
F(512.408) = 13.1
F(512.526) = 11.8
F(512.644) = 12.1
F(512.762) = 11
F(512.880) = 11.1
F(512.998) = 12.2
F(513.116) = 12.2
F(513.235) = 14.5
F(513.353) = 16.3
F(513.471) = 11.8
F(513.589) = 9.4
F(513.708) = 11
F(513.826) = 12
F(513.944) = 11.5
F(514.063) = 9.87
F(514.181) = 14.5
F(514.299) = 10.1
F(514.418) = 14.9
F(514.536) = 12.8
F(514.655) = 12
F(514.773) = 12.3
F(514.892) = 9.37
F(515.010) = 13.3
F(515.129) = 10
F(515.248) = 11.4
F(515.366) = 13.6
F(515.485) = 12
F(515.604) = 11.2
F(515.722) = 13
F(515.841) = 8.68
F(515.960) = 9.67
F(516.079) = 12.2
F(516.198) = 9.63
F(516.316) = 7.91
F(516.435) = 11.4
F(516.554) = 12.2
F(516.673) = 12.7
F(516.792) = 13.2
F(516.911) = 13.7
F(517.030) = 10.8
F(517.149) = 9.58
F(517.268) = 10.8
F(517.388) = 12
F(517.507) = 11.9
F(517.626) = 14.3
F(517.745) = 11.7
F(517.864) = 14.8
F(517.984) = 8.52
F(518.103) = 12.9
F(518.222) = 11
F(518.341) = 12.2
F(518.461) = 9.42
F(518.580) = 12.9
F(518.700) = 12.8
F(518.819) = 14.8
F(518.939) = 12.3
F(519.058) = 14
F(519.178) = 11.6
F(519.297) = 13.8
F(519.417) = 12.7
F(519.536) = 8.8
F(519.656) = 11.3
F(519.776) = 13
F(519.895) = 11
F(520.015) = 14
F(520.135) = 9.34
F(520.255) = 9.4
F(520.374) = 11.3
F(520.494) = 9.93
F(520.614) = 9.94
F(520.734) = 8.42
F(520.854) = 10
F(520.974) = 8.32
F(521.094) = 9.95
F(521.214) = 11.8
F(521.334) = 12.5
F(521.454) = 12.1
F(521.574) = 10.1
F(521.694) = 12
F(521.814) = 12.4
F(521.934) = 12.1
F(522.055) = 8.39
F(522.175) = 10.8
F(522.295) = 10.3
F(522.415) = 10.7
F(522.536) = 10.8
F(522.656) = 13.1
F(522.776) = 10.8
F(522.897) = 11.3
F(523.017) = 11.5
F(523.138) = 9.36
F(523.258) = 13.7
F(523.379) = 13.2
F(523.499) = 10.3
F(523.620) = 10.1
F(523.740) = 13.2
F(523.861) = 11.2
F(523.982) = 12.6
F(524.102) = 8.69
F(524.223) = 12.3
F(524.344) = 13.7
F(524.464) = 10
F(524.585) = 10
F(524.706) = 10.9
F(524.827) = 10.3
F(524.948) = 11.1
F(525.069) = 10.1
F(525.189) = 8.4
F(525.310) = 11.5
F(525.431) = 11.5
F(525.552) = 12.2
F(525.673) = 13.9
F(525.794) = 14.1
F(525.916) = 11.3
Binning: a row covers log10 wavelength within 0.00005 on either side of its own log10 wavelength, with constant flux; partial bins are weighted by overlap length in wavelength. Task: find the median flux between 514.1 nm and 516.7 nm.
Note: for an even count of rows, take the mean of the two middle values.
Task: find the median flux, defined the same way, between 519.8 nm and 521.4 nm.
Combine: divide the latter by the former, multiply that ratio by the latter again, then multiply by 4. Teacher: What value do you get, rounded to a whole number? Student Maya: 33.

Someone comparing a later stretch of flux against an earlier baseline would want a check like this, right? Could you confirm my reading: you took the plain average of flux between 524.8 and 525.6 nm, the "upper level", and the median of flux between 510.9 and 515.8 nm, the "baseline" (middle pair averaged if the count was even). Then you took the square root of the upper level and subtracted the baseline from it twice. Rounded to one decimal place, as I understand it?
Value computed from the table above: -21.1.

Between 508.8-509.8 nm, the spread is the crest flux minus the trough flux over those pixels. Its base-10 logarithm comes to 0.85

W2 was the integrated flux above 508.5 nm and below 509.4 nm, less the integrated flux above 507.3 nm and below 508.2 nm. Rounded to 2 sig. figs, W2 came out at 1.2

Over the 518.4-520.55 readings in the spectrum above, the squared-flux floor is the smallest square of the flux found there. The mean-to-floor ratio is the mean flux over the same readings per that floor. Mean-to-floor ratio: 0.152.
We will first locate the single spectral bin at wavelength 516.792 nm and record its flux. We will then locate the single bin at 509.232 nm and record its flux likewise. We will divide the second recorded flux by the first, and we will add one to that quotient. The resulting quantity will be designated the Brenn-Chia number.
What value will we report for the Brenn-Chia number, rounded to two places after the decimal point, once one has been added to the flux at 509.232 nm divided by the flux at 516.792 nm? 2.24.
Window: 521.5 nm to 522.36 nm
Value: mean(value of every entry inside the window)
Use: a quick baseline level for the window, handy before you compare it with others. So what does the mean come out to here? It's 10.9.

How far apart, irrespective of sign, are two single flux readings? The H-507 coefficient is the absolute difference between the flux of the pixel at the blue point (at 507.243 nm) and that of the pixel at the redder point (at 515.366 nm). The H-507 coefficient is 1.70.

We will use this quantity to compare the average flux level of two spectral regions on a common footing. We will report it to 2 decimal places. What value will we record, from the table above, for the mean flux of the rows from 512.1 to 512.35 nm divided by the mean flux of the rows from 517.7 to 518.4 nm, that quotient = 1.13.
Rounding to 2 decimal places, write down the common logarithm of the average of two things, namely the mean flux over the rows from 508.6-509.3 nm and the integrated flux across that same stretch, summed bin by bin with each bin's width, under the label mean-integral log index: 1.01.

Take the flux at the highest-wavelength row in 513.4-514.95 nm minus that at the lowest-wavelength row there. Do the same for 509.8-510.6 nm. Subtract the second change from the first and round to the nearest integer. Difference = -4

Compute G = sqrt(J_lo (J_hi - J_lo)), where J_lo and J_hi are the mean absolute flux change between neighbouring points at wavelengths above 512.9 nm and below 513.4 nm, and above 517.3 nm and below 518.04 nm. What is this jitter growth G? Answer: 1.4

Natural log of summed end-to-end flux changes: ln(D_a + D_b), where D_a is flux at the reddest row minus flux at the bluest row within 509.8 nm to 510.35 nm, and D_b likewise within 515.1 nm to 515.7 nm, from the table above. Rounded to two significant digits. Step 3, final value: 0.34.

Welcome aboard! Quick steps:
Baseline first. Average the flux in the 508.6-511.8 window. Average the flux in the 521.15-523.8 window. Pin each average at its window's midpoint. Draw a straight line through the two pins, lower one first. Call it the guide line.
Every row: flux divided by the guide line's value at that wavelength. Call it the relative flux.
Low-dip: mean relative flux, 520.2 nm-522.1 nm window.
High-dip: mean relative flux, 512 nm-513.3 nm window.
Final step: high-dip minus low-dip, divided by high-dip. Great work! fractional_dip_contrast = 0.14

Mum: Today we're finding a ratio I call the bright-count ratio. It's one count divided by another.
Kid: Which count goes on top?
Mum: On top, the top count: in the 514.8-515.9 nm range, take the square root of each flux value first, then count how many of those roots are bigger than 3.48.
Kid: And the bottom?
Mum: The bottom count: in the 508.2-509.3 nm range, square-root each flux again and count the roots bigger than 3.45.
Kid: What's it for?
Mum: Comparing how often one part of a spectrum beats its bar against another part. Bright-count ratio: 1.00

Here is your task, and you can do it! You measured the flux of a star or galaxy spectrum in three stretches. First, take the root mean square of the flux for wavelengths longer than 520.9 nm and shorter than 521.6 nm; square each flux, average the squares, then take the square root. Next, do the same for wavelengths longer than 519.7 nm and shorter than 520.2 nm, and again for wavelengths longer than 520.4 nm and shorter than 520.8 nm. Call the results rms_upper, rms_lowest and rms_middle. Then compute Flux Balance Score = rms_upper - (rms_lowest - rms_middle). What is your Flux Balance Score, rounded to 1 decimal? 8.4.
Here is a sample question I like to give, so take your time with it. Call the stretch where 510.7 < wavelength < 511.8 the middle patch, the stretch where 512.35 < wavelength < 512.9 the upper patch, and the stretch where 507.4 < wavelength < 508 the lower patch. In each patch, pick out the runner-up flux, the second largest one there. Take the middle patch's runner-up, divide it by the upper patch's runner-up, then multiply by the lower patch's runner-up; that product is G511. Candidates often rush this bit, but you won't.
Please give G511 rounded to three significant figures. 12.4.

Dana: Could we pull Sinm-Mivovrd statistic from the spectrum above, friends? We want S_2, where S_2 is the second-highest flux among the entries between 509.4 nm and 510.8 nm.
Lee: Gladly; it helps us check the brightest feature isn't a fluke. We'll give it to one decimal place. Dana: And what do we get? 12.0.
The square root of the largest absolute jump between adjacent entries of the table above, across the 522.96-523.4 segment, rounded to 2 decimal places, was 2.08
